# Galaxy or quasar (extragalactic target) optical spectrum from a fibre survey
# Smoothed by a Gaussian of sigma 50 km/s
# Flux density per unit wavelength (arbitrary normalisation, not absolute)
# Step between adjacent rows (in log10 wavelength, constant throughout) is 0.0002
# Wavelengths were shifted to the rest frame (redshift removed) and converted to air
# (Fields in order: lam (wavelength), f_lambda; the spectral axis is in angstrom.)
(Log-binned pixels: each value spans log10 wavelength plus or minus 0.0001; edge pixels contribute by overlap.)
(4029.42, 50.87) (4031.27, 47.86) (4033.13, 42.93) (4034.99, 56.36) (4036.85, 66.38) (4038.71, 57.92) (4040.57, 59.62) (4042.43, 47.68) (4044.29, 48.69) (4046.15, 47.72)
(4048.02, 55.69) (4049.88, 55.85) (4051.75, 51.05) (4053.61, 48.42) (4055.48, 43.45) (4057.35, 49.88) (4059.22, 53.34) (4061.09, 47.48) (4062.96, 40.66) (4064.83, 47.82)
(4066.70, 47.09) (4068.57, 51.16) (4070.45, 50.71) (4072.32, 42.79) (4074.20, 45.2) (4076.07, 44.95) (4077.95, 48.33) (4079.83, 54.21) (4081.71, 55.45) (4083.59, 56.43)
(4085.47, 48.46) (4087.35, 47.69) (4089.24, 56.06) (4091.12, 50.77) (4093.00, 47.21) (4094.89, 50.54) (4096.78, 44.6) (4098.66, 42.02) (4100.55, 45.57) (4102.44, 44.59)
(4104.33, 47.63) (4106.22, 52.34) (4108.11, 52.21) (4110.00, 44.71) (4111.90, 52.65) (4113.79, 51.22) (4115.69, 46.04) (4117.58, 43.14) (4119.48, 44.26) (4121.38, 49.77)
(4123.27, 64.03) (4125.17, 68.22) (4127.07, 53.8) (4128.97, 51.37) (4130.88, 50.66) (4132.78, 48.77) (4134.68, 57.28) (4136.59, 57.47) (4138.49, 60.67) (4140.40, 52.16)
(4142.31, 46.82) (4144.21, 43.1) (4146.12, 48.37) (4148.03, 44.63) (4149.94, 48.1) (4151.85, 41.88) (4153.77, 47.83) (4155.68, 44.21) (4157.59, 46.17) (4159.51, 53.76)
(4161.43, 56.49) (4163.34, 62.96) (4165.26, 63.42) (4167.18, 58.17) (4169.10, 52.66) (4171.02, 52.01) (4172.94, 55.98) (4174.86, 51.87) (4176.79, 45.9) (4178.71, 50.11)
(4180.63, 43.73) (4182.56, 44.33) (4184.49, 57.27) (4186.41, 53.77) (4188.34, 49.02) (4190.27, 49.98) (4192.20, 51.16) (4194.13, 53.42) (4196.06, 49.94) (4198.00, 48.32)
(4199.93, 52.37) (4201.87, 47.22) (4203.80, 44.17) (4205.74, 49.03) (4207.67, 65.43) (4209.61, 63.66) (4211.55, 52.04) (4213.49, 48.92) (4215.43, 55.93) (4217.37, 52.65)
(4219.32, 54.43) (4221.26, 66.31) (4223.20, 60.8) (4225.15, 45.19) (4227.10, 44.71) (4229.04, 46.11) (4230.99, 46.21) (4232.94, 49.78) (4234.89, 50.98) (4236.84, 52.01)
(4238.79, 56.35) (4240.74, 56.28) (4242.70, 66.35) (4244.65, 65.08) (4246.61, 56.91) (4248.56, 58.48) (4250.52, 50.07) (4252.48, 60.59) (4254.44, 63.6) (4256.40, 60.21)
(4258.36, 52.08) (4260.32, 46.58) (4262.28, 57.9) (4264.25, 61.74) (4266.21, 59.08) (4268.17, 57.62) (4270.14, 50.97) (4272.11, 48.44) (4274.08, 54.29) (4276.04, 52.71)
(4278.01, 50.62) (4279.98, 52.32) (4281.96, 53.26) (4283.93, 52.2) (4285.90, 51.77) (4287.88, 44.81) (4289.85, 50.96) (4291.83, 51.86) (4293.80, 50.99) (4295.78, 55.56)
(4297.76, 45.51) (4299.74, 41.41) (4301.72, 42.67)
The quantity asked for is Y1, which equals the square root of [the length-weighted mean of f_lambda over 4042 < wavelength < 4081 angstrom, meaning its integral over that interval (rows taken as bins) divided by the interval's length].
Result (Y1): 7.0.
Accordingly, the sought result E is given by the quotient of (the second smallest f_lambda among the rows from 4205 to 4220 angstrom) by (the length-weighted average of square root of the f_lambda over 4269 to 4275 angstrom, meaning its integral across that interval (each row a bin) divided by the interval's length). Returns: 6.9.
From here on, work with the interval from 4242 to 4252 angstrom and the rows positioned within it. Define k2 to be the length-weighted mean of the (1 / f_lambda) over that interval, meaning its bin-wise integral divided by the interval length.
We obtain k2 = 0.017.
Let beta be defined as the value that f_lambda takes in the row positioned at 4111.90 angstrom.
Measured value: 52.65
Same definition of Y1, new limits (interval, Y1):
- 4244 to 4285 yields 7.4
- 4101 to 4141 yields 7.2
